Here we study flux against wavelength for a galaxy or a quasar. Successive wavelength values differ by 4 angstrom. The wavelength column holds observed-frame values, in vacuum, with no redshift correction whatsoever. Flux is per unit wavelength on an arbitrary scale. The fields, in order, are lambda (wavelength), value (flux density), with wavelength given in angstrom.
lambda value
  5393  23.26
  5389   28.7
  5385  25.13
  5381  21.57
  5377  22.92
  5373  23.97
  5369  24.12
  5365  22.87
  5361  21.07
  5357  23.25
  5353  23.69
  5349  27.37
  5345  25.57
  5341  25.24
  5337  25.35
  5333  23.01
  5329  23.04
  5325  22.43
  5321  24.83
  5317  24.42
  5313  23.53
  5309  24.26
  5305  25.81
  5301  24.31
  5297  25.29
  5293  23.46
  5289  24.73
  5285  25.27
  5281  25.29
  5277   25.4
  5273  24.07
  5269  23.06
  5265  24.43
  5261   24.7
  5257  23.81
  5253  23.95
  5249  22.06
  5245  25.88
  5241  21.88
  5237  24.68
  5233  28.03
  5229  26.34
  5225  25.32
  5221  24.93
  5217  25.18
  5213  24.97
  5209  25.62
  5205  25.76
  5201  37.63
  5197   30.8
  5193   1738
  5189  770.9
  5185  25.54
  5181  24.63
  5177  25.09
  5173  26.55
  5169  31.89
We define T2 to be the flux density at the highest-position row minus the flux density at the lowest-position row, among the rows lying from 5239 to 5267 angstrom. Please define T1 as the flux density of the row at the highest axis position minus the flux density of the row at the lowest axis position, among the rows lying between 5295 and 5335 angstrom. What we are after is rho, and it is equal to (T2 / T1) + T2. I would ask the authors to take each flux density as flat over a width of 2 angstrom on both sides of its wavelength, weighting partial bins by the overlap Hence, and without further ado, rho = 1.4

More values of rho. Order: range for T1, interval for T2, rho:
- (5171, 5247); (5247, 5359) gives -0.6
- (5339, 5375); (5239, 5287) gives 0.7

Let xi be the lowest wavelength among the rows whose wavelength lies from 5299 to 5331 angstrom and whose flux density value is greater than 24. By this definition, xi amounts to 5301 angstrom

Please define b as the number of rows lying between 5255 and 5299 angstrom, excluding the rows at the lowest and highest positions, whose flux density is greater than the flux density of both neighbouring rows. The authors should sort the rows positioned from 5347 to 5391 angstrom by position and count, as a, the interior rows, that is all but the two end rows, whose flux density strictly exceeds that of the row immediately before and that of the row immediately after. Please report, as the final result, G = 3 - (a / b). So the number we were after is 2.50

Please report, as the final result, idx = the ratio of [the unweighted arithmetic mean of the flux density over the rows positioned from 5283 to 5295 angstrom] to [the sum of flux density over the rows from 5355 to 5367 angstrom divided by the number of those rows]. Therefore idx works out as 1.09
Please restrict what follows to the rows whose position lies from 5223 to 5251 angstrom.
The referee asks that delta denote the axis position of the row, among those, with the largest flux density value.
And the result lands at 5233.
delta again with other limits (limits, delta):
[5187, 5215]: 5193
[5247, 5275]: 5261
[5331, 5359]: 5349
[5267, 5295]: 5277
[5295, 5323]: 5305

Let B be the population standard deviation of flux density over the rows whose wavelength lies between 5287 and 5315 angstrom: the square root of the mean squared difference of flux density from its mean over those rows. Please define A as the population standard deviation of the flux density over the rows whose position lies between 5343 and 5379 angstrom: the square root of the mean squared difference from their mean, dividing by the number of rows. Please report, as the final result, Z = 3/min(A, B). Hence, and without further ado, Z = 3.7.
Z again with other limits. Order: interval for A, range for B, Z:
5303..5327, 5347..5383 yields 2.9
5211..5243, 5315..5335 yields 3.3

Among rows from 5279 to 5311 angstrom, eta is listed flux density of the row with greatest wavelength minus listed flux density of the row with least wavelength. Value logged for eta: -1.0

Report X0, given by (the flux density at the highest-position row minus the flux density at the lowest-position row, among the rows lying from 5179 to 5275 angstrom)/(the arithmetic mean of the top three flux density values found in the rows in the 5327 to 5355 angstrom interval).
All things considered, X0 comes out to -0.02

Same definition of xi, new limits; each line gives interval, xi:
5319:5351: 5321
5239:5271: 5245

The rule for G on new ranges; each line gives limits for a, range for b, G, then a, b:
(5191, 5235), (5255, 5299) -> 2.00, 2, 2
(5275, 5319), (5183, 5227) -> 2.33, 2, 3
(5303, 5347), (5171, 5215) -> 1.50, 3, 2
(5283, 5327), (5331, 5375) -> 2.00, 3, 3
